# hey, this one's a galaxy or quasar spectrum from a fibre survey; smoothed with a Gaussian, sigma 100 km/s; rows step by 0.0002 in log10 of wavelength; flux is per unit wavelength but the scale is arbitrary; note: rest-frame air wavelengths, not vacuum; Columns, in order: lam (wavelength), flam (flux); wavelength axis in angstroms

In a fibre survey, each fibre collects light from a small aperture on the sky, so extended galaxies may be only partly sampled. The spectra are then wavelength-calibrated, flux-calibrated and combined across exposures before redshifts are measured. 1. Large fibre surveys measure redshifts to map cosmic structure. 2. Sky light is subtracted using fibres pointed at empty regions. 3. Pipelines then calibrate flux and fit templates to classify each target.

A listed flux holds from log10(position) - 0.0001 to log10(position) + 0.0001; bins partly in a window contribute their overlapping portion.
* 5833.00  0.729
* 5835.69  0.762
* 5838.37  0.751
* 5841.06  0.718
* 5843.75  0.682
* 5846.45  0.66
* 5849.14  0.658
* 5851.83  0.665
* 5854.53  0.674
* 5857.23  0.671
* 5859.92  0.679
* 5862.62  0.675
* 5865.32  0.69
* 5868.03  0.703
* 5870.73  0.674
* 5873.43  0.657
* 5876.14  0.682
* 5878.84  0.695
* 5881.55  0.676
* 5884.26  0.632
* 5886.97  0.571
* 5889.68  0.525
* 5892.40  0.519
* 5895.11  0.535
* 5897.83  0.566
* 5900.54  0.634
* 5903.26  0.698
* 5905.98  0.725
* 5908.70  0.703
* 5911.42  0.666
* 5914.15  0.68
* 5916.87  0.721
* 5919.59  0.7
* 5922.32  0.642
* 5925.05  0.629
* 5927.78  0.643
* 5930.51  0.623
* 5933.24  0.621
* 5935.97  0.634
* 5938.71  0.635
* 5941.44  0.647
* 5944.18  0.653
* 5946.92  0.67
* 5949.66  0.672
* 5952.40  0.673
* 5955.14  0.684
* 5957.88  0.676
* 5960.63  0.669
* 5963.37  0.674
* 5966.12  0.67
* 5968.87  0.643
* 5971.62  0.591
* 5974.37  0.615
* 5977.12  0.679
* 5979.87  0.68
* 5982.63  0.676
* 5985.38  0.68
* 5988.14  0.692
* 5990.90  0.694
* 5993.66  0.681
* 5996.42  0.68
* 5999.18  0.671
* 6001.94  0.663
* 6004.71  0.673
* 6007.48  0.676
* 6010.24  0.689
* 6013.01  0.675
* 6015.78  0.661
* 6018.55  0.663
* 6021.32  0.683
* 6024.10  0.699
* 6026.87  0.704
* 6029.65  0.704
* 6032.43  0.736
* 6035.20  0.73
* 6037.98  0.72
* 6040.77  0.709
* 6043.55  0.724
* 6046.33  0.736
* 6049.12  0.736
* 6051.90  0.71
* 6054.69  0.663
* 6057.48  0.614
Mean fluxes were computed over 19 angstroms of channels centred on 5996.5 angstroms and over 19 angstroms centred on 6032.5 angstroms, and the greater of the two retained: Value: 0.715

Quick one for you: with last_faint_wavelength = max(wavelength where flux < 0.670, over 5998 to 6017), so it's 6015.78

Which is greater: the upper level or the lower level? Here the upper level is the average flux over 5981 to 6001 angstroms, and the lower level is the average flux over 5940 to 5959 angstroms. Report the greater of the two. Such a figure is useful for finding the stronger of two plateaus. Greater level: 0.682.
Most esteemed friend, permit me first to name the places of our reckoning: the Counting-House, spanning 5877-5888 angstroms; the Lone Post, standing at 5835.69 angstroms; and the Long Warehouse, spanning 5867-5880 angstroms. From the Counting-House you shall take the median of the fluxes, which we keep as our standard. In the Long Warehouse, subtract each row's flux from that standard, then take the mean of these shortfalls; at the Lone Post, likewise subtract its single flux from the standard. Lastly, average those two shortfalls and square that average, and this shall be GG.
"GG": 0.0046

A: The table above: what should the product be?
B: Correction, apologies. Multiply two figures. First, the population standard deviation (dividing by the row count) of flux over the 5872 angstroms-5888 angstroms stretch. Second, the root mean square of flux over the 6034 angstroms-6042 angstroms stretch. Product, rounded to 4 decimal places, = 0.0298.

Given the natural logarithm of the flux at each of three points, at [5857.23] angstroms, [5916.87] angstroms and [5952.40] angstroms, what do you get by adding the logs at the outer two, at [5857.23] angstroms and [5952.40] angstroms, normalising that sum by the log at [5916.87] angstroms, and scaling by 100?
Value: 243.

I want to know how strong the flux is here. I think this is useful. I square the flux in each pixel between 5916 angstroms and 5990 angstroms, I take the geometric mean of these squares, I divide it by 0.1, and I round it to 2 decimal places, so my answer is 4.33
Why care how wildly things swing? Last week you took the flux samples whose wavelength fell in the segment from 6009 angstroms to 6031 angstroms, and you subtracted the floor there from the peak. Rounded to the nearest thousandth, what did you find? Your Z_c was 0.043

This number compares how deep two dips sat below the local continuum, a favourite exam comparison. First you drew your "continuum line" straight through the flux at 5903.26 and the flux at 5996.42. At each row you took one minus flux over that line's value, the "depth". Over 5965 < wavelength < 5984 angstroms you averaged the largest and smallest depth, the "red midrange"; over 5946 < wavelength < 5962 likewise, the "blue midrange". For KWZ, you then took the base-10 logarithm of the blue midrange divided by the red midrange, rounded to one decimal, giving -0.6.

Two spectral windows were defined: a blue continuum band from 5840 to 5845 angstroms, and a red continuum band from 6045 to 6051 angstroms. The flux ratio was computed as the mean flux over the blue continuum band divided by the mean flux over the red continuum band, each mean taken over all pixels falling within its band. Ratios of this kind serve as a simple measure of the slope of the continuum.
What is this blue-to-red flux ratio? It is 0.95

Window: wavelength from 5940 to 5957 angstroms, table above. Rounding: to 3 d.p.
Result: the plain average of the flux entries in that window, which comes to 0.667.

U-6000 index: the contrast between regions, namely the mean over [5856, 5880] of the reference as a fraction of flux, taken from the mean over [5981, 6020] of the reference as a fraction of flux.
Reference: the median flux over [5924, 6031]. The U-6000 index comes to 0.01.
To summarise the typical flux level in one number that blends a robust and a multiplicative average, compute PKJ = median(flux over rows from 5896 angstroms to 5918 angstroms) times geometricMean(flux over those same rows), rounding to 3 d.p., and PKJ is 0.463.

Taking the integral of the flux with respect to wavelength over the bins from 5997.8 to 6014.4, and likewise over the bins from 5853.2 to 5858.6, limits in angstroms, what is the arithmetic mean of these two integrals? 7.4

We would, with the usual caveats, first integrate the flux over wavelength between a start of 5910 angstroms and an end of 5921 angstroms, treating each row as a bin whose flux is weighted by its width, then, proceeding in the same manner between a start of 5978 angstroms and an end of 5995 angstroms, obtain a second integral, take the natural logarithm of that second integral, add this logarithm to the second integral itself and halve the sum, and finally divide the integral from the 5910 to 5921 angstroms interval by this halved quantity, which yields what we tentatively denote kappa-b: 1.1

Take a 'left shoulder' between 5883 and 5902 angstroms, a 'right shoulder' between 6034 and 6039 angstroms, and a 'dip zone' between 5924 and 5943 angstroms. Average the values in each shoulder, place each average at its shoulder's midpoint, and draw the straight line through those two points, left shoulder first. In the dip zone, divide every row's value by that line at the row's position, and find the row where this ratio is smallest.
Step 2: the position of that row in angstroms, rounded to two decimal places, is 5933.24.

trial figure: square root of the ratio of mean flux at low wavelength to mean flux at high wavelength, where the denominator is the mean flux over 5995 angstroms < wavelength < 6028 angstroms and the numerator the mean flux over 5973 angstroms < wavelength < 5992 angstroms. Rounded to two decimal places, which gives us 1.00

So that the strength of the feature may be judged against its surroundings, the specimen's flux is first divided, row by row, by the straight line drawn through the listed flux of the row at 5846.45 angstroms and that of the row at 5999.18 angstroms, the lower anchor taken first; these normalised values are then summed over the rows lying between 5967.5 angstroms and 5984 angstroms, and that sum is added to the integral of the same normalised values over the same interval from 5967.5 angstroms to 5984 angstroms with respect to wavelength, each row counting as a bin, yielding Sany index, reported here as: 21.8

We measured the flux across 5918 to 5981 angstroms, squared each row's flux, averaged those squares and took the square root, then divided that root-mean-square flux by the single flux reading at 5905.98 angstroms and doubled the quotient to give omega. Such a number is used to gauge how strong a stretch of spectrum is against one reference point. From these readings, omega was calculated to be 1.80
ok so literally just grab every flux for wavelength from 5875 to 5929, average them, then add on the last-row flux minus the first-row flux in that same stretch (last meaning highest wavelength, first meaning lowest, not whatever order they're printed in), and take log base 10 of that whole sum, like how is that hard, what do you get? -0.22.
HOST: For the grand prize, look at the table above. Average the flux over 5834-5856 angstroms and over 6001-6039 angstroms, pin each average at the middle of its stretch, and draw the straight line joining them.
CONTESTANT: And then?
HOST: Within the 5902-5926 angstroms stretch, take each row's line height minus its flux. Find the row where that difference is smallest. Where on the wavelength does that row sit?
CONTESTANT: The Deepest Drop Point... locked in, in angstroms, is 5905.98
